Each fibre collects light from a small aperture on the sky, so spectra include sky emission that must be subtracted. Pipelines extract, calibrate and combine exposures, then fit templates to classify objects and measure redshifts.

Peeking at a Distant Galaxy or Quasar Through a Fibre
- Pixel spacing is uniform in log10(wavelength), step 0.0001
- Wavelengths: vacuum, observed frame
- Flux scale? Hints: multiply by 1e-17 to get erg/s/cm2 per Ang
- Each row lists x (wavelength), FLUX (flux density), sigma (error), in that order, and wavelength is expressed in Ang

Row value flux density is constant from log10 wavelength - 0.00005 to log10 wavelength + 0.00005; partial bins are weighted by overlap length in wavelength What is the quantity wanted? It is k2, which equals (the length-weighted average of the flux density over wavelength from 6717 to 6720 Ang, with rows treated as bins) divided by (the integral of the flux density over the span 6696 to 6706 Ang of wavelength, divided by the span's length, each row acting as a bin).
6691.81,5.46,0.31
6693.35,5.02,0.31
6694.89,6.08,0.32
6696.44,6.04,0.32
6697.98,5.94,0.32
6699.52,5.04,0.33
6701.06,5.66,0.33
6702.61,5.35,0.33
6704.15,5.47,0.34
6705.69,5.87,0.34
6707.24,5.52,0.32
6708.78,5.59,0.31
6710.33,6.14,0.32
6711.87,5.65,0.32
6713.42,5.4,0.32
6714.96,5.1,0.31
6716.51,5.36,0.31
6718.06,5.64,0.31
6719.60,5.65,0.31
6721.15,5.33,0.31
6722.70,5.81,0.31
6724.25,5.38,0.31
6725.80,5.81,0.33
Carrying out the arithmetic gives 1.00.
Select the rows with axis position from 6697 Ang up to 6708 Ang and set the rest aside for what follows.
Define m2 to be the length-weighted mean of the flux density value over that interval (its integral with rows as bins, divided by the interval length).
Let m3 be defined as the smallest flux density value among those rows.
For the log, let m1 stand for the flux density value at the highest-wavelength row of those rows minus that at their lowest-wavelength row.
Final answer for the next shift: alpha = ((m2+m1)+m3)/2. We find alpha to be 5.1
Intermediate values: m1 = -0.4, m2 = 5.56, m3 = 5.04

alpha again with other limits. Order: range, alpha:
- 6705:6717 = 5.1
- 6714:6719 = 5.5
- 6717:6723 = 5.5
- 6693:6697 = 5.9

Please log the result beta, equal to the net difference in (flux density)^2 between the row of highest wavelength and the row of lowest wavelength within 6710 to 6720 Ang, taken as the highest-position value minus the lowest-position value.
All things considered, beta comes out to -5.8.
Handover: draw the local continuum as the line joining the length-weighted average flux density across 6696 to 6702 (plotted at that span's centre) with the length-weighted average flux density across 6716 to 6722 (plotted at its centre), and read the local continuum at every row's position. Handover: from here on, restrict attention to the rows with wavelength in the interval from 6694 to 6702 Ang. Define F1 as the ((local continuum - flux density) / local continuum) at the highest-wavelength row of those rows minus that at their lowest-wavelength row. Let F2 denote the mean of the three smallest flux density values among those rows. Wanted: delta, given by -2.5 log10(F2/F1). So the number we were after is -4.8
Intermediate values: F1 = 0.07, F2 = 5.55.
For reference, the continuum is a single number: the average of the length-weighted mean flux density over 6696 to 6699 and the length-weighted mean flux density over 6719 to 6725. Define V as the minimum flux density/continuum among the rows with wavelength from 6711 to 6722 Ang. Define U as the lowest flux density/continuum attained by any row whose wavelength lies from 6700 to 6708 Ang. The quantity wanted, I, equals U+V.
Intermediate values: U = 0.935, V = 0.891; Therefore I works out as 1.83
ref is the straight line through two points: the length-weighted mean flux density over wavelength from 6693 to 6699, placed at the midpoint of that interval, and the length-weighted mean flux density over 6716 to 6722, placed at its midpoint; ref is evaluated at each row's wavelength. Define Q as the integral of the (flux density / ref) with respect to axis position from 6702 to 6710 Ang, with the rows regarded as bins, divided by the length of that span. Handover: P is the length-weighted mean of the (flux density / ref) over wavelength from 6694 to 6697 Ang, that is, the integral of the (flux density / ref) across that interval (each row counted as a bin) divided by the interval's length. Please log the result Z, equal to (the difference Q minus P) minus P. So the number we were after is -1.08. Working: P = 1.04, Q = 0.99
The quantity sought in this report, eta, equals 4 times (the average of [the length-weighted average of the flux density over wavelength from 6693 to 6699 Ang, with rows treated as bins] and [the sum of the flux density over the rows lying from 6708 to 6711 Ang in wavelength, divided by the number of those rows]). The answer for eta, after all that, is 23.3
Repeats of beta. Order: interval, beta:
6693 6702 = 6.8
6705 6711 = 3.2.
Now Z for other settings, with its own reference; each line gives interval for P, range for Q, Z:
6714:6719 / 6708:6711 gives -0.90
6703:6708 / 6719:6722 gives -0.98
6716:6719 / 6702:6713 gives -1.00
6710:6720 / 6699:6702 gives -1.06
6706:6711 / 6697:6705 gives -1.08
